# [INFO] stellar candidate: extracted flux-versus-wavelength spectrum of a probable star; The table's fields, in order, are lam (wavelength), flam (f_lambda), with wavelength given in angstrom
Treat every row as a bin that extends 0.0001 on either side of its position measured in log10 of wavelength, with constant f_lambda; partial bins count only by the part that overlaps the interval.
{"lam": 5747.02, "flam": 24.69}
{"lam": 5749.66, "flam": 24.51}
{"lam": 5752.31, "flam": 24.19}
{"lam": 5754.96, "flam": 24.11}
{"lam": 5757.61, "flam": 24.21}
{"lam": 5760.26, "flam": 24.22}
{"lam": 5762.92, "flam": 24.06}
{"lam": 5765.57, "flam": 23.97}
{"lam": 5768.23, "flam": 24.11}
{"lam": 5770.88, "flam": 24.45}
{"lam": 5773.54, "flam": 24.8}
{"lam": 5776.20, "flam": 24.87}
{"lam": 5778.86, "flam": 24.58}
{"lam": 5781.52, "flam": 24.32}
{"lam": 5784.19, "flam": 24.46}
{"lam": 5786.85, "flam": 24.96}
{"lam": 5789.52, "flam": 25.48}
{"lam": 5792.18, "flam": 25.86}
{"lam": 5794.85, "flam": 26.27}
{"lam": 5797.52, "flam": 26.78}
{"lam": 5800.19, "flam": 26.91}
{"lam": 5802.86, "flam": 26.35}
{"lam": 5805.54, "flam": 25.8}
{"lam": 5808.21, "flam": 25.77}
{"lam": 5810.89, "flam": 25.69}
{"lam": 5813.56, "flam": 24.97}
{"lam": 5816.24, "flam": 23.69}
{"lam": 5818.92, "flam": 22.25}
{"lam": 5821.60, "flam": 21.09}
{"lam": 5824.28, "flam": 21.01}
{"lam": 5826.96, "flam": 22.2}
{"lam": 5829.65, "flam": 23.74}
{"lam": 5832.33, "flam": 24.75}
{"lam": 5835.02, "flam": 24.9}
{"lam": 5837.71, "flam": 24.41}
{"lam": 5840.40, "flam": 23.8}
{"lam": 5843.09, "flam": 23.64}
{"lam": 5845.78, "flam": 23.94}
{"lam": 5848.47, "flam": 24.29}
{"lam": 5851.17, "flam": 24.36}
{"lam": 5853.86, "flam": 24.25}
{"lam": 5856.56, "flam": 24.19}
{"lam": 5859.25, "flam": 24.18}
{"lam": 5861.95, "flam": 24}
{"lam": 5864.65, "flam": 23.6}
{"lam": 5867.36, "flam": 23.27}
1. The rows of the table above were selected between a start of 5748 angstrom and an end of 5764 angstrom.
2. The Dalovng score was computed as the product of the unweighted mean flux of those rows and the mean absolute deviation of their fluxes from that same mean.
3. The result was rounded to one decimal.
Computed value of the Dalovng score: 2.4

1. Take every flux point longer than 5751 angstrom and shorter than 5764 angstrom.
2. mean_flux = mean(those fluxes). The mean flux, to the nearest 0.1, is 24.2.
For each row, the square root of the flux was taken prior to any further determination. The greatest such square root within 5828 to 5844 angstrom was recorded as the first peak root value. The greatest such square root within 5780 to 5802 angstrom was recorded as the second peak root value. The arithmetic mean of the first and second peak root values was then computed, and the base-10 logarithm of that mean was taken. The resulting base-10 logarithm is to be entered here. 0.707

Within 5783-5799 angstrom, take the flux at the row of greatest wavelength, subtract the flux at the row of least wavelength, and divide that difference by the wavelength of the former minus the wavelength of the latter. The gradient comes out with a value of 0.17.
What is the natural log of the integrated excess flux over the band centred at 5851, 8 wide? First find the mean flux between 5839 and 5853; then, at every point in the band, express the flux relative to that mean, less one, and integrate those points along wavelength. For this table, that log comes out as -2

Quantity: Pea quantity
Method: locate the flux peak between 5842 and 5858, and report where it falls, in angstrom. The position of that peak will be 5851.17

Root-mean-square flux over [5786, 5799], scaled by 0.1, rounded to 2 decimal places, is 2.59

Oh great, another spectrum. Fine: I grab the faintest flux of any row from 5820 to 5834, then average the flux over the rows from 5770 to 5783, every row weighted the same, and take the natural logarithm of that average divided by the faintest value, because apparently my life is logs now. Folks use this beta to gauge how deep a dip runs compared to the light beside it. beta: 0.16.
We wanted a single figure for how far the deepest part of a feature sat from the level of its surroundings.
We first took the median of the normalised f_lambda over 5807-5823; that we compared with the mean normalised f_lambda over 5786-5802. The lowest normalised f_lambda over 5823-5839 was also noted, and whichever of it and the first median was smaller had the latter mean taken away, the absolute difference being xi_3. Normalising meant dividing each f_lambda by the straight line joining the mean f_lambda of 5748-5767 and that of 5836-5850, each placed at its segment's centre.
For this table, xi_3 0.21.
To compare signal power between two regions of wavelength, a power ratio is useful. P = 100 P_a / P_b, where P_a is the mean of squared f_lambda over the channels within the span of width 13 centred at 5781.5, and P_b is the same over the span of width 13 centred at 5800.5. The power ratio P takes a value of 87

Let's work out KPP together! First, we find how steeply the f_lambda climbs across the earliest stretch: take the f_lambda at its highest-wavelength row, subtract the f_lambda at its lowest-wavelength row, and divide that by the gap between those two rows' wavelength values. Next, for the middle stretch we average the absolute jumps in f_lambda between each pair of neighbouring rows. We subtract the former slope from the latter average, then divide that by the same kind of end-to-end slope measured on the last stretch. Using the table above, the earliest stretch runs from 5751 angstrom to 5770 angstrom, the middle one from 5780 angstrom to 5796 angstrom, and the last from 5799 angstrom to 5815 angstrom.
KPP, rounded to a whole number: -3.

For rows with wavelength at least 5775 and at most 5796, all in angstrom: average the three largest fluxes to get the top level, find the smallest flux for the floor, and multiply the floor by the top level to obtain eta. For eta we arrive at 629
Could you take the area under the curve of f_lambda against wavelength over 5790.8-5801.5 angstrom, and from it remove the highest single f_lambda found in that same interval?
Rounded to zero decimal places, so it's 256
